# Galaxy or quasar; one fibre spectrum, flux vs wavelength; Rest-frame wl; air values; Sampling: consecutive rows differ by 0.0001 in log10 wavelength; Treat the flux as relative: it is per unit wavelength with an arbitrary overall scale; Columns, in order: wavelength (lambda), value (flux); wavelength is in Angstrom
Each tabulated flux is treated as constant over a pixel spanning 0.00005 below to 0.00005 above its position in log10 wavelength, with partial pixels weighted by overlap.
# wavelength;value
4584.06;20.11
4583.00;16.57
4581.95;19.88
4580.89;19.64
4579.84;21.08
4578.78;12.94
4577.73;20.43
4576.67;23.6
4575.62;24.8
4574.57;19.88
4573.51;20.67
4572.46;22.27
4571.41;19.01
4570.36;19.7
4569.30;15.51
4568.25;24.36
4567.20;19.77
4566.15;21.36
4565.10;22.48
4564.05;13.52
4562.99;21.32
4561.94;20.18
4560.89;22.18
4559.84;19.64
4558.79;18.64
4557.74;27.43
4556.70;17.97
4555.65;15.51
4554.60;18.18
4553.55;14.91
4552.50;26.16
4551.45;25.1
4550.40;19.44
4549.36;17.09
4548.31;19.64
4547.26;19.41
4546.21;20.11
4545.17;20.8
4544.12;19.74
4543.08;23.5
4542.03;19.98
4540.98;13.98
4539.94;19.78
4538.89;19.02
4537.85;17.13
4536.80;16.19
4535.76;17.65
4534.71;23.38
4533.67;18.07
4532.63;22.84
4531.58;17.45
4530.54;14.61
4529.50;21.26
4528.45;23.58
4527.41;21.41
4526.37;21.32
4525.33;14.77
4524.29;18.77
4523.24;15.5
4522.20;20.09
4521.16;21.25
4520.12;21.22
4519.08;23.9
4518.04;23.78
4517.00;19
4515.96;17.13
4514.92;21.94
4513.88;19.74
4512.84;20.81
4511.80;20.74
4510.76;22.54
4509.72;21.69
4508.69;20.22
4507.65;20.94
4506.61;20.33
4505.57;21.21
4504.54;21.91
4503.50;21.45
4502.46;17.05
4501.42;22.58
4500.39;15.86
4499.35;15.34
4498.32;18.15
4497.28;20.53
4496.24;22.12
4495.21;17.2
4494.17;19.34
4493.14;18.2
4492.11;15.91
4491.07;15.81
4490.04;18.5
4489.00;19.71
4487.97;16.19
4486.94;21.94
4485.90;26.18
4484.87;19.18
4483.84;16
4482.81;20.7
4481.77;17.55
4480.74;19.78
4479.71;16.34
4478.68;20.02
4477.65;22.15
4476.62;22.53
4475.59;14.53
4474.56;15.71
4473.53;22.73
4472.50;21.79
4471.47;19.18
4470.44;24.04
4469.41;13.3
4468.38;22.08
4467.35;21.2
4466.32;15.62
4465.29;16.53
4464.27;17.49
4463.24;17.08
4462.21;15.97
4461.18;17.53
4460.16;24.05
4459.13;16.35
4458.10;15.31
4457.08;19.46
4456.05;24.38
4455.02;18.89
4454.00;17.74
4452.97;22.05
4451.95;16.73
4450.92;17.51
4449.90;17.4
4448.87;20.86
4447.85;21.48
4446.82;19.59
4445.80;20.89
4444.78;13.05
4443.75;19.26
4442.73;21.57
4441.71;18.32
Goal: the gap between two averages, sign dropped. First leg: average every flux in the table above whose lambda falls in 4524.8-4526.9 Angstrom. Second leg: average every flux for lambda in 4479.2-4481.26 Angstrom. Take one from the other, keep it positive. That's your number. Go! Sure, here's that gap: 0.0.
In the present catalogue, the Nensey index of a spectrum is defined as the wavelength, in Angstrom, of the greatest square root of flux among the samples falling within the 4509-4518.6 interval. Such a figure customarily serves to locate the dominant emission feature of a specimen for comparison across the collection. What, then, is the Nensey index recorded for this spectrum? 4518.04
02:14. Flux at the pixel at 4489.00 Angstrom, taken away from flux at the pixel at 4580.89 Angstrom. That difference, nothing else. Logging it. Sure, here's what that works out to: 0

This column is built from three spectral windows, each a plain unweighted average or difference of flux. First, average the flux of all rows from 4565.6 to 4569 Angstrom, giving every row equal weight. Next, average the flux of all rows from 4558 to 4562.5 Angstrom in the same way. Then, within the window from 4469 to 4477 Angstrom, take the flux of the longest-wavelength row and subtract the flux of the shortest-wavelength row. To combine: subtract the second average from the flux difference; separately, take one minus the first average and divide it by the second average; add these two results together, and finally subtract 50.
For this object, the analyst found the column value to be -62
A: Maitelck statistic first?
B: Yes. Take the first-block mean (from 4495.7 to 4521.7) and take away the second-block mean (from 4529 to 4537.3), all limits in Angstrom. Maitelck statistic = 1.5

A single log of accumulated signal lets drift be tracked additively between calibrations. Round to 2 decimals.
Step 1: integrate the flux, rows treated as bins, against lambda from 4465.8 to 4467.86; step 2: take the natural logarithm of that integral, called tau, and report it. 3.63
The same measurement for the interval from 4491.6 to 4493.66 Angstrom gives 3.56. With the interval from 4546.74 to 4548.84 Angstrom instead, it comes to 3.71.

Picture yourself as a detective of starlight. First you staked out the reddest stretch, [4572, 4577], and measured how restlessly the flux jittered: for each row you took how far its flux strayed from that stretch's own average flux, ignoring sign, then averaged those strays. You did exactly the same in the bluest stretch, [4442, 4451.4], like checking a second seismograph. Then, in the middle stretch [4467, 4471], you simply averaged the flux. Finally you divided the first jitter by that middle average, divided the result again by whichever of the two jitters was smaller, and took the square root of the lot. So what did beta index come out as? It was 0.223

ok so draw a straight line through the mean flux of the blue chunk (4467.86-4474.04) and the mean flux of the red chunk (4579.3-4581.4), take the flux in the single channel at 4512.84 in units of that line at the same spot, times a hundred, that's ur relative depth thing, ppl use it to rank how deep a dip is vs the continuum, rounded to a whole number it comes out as 102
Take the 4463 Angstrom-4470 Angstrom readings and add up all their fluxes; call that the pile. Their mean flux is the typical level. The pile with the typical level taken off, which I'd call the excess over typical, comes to 106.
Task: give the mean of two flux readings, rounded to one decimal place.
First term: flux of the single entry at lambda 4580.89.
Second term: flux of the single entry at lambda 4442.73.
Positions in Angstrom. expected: 20.6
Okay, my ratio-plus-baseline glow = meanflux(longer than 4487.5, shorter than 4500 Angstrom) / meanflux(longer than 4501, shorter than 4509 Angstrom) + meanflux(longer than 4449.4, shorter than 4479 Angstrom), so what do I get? 19.8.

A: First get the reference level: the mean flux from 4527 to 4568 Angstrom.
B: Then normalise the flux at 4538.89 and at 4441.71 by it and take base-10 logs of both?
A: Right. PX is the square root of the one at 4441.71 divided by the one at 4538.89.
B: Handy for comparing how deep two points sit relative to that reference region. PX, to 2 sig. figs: 1.4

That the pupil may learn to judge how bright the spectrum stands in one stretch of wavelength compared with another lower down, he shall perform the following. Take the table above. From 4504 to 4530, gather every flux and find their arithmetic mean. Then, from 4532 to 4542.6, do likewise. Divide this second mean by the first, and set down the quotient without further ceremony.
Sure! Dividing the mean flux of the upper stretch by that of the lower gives 0.91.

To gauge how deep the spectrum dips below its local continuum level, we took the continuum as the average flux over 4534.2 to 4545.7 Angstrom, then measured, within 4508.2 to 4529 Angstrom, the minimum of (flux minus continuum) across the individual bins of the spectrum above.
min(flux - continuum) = -4.4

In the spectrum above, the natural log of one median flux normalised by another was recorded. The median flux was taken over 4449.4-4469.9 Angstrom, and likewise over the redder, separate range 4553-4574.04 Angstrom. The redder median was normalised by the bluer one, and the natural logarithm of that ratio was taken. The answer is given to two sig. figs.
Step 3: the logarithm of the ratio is 0.12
